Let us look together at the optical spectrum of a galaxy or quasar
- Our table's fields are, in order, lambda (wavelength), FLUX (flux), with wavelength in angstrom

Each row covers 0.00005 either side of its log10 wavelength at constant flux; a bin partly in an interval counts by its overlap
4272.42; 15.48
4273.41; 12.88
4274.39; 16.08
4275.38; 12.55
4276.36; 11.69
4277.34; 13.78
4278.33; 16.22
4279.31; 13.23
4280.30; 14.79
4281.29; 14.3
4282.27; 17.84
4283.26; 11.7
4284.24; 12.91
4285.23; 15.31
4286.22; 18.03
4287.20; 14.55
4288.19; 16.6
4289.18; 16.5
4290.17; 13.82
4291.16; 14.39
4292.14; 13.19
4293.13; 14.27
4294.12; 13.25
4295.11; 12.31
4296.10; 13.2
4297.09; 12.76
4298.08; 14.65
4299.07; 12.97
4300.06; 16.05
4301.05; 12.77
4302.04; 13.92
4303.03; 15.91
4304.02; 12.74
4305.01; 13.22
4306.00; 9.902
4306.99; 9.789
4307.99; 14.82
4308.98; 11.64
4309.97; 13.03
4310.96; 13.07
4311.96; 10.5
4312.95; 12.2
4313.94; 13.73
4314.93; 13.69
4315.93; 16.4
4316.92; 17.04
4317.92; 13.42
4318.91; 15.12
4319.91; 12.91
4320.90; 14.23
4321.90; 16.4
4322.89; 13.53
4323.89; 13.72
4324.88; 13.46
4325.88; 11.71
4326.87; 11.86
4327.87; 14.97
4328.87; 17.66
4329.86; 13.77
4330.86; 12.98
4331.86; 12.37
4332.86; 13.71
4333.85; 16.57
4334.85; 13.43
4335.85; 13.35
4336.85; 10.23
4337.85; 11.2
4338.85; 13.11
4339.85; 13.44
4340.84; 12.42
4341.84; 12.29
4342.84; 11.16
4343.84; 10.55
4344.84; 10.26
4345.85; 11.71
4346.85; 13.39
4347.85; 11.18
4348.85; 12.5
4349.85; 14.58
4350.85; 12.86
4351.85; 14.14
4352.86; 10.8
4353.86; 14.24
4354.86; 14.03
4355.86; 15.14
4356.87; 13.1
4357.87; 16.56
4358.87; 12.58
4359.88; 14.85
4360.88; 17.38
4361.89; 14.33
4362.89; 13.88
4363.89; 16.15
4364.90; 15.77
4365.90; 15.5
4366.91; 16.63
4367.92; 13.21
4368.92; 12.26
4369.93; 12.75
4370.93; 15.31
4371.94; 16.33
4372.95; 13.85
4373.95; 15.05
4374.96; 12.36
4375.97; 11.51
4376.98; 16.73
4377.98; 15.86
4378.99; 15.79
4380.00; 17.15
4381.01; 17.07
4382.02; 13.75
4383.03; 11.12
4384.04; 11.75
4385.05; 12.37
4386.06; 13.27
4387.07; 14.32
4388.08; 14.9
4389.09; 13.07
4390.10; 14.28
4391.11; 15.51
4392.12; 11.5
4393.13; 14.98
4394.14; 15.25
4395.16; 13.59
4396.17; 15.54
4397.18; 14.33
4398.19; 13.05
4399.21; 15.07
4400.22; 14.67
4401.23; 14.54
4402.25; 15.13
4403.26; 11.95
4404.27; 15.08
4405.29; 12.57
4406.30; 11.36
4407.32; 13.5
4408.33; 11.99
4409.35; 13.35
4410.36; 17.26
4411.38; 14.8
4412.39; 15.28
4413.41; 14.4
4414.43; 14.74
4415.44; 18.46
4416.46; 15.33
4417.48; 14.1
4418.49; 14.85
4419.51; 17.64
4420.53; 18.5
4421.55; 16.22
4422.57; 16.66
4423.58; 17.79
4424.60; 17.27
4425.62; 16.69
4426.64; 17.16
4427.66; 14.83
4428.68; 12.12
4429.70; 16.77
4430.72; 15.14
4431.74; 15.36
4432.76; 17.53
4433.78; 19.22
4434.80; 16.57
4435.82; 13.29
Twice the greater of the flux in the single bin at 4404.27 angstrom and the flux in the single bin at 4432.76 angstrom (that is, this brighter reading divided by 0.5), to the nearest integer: 35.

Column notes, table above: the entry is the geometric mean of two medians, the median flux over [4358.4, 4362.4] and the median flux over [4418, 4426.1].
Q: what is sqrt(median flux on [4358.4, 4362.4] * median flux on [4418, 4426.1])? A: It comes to 15.7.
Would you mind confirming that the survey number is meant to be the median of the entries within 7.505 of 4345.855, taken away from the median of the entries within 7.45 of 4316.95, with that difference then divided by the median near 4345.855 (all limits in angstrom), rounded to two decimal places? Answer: 0.10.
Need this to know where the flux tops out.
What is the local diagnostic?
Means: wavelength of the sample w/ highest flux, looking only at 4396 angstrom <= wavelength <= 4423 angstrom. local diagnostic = 4420.53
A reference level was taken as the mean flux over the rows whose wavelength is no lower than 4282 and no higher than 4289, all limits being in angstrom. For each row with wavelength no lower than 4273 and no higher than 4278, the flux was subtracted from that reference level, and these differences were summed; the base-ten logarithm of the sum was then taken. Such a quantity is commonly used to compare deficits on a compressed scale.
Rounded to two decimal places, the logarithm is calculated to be 0.97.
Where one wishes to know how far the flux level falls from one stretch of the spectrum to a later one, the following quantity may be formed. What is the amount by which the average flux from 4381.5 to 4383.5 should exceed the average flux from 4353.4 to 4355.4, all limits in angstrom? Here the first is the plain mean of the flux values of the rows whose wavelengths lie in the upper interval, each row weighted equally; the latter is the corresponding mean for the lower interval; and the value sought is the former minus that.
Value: -1.7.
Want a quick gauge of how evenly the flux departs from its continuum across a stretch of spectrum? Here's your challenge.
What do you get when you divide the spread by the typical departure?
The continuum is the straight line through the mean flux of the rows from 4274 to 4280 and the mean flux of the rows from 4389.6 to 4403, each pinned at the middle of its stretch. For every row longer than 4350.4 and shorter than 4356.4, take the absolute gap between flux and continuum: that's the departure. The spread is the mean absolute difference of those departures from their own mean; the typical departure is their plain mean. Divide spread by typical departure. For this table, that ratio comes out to 0.93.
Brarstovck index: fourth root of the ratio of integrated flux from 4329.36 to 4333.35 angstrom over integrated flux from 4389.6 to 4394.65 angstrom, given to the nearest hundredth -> 0.92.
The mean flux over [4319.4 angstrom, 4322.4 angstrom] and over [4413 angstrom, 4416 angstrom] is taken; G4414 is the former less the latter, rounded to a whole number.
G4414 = -1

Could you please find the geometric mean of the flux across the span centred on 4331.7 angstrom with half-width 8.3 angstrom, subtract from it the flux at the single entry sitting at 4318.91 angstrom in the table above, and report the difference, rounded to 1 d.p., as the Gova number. -1.8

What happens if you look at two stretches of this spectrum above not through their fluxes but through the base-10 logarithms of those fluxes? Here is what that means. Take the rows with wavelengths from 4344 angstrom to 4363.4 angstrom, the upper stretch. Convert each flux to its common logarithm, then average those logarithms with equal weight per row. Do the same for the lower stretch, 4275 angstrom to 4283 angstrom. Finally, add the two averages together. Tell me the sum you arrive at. 2.28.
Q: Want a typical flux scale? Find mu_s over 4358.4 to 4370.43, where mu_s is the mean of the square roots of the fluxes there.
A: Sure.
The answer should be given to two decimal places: 3.82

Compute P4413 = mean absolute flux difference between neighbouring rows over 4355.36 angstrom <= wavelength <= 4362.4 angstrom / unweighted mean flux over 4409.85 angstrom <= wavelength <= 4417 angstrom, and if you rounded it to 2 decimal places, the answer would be 0.18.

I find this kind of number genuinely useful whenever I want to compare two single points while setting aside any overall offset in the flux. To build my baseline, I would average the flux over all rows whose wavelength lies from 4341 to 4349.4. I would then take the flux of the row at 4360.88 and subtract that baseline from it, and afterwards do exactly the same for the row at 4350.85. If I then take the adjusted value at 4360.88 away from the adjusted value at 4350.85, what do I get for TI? -4.5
